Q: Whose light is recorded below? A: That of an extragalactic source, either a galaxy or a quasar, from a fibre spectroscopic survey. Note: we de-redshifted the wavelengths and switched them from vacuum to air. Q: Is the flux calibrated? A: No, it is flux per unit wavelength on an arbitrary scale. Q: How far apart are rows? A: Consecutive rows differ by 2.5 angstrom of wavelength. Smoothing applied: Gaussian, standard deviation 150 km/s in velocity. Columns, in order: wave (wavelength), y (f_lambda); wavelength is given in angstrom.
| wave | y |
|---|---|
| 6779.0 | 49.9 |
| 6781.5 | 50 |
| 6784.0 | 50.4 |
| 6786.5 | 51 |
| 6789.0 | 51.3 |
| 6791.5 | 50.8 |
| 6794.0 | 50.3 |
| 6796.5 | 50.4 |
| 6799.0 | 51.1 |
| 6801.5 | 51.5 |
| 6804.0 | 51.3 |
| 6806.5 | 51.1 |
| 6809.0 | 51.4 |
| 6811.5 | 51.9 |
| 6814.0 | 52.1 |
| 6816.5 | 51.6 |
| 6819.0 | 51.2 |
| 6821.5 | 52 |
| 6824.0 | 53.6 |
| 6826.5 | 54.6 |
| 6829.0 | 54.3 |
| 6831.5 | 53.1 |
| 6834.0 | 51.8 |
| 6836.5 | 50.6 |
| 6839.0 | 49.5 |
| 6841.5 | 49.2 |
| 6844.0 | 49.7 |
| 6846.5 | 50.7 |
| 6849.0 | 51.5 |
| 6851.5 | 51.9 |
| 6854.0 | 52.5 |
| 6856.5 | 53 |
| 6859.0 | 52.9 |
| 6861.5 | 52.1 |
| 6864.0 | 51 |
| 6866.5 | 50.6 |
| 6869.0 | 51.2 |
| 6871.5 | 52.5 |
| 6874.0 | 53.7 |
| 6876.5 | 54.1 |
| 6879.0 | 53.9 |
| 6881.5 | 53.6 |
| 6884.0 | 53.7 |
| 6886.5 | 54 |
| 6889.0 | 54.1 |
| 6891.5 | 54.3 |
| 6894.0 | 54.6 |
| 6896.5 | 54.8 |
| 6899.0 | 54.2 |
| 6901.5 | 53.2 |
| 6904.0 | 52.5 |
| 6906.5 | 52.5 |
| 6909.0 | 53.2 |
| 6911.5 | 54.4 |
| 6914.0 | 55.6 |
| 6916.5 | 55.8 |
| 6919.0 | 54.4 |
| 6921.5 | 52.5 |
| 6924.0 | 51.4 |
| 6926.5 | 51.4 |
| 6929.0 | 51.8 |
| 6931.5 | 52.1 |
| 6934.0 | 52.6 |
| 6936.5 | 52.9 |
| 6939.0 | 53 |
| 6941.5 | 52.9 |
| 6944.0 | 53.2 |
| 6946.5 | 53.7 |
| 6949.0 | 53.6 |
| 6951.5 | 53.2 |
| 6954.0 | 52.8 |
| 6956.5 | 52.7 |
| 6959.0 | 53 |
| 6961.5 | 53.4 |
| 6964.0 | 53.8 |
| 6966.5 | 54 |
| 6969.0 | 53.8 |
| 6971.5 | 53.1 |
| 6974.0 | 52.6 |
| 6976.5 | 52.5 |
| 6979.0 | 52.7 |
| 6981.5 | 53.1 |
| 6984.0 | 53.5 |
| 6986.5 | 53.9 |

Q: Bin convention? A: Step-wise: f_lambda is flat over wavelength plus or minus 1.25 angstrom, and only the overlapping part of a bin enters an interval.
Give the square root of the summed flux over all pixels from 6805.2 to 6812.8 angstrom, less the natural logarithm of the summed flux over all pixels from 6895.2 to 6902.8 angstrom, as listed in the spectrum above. 7.3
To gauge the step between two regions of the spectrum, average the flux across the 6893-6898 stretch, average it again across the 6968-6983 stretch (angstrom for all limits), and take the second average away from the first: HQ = 1.7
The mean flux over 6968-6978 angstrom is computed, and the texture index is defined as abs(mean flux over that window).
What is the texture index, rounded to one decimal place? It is 53.0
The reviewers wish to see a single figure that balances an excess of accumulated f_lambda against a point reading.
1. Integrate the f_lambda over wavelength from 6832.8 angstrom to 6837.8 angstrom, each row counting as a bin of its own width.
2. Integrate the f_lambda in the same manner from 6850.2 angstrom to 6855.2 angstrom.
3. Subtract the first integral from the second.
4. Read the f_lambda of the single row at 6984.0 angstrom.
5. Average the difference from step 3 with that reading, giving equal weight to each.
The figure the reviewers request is 29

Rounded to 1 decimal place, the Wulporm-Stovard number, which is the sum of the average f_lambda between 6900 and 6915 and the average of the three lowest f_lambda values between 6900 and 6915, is 106.3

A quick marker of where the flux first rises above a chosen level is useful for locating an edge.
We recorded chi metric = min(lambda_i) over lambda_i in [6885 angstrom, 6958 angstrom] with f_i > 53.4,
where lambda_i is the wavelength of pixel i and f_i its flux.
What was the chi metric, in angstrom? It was 6886.5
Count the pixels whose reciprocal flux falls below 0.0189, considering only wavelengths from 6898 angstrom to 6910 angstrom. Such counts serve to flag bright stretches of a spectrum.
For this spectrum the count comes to 3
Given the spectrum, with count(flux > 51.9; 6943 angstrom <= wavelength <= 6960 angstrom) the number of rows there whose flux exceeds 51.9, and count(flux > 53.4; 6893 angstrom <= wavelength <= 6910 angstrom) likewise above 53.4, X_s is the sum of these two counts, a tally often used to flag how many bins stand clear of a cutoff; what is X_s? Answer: 10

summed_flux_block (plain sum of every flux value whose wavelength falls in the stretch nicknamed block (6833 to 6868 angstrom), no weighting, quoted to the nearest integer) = 717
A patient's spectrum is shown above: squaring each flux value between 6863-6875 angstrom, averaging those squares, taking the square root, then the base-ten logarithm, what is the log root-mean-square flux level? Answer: 1.71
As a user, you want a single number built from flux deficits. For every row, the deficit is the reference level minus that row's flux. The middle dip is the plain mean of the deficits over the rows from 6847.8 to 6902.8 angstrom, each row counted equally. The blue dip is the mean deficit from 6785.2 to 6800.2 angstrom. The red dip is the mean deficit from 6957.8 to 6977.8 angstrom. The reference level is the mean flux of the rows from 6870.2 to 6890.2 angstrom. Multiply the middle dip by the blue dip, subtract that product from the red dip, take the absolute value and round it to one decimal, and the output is 1.4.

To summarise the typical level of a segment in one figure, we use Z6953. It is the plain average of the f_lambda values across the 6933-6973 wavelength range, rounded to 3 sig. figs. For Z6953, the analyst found 53.2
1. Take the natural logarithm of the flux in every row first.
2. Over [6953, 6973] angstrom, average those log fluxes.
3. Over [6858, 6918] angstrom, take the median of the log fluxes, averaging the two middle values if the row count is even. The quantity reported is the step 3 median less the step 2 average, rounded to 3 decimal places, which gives 0.007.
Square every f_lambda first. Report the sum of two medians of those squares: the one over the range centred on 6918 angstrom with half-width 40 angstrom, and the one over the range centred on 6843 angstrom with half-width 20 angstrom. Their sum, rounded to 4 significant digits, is 5534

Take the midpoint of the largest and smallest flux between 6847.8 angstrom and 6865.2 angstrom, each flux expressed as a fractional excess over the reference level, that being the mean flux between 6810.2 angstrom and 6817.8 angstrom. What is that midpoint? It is 0.003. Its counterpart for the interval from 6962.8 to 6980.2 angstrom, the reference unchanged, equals 0.027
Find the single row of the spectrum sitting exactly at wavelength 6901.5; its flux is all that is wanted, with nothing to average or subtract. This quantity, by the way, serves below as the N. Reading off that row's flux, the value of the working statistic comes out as 53.2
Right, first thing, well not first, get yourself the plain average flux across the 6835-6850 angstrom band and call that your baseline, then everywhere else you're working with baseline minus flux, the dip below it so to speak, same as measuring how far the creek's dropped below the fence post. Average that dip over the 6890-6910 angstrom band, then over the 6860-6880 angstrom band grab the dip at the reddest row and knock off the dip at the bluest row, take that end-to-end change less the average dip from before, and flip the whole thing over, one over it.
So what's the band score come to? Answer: 0.6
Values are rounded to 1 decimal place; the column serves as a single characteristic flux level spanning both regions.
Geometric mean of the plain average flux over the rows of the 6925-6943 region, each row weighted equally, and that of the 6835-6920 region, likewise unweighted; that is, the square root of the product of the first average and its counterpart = 52.6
